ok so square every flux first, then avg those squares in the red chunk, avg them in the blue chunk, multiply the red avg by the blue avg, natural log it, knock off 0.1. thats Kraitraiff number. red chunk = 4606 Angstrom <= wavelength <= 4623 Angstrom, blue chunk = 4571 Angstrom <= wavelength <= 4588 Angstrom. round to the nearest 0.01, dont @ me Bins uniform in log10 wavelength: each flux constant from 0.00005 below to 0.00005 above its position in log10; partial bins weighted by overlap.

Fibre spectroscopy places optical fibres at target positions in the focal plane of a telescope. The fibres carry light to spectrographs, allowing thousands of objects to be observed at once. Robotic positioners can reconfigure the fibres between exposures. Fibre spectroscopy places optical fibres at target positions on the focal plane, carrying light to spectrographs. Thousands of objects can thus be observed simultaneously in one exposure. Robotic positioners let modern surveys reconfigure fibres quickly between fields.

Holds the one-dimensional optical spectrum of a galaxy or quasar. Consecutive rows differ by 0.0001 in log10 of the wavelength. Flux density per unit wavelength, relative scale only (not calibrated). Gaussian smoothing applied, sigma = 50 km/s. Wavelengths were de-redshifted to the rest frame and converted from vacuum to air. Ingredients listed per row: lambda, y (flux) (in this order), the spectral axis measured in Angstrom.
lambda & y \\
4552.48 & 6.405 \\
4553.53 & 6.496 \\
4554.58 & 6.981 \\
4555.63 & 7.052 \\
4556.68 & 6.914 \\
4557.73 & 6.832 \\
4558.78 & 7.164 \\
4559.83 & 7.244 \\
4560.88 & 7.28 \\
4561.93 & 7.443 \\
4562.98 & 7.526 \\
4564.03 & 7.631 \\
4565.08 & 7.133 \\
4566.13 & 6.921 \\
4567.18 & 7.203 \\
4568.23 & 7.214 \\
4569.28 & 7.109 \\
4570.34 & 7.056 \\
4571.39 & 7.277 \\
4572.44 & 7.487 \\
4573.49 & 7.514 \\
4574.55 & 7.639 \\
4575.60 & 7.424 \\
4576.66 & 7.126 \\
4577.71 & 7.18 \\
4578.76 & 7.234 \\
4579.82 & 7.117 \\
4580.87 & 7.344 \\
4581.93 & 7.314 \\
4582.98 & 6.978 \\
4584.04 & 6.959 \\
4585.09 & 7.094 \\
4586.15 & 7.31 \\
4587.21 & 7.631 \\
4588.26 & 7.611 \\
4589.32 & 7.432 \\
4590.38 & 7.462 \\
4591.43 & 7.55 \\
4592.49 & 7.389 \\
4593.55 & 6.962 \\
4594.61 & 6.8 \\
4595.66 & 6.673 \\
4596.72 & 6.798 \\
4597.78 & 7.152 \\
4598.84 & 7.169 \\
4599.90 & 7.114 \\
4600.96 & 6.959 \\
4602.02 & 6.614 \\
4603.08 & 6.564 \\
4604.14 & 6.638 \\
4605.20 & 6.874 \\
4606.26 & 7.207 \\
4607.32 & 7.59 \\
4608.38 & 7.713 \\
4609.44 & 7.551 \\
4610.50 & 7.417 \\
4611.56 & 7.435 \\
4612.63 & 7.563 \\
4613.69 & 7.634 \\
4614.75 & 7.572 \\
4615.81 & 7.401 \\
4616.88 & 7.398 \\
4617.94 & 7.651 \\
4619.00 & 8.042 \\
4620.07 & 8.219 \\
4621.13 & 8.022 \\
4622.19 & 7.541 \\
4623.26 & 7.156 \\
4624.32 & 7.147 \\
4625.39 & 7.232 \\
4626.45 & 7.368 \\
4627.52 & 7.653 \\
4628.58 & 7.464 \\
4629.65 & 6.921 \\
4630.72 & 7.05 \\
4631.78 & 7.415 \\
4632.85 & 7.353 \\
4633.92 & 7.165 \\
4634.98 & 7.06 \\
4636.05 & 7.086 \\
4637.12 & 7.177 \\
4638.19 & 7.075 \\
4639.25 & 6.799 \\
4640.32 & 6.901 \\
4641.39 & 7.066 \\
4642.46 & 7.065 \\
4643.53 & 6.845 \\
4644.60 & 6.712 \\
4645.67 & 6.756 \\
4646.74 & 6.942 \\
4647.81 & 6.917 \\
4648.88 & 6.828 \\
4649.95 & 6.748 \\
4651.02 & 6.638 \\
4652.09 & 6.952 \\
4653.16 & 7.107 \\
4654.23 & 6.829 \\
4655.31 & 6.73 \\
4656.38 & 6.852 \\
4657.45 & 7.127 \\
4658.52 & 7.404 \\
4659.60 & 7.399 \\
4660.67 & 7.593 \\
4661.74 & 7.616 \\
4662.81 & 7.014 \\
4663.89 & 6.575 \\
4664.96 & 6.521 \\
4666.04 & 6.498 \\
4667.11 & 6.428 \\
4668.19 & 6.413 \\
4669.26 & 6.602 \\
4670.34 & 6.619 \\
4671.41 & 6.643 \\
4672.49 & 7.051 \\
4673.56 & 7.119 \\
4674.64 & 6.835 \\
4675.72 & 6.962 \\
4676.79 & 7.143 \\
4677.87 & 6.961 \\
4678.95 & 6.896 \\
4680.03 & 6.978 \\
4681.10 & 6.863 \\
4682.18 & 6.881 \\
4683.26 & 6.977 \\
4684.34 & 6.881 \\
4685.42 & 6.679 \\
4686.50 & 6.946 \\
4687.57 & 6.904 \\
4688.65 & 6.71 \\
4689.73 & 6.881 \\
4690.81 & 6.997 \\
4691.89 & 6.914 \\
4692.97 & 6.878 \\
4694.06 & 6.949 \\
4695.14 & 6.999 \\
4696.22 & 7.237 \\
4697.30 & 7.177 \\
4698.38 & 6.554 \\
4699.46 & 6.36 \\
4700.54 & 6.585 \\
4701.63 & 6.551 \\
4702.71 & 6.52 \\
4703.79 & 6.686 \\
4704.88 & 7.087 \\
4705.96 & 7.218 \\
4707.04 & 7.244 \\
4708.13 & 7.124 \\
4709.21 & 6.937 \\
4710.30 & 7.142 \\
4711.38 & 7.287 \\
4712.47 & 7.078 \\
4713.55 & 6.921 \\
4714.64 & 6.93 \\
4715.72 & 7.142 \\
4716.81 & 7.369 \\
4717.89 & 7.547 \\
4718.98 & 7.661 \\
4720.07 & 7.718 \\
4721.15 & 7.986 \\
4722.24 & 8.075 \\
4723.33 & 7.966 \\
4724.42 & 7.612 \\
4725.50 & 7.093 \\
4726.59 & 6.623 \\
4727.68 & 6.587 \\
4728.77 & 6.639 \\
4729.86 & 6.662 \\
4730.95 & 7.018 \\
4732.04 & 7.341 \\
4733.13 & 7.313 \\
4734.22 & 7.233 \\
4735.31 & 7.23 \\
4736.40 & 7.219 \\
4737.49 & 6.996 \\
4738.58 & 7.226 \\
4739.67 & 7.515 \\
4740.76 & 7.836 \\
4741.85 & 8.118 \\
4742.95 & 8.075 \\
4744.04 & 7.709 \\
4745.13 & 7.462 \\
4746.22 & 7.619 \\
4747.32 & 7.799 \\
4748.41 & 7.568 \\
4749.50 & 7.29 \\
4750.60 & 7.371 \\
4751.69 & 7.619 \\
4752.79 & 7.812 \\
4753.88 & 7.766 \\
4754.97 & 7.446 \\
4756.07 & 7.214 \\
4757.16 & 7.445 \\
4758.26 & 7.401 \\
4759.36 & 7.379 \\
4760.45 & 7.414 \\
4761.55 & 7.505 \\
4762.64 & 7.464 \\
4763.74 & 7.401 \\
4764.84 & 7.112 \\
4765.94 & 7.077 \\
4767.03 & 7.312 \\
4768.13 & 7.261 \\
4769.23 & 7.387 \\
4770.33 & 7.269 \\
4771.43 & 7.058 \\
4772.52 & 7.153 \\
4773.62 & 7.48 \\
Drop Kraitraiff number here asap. 7.94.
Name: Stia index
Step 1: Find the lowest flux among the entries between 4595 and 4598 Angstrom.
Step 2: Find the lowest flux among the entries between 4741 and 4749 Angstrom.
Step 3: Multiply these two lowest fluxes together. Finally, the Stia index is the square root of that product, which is 7.1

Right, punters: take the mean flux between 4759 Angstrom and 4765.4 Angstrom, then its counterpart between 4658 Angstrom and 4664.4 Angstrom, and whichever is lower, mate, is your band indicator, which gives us 7.27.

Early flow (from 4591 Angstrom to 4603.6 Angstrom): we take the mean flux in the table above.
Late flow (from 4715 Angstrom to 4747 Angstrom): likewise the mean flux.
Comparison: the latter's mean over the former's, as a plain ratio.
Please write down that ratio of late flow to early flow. 1.06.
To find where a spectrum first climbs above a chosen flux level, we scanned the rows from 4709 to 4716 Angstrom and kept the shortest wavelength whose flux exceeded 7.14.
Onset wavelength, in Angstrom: 4710.30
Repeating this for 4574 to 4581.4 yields 4574.55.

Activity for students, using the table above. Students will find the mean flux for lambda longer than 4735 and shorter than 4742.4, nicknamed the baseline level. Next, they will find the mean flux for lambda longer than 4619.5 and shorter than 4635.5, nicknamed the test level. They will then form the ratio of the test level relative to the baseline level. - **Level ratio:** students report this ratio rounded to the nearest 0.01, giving 0.99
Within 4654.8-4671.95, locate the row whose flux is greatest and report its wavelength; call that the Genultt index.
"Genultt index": 4661.74 Angstrom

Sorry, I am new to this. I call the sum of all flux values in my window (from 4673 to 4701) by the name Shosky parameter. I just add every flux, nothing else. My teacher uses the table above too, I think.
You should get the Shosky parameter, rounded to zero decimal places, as 179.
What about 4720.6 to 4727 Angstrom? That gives 45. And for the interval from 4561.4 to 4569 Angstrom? 51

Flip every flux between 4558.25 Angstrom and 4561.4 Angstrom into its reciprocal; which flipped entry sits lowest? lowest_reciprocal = 0.137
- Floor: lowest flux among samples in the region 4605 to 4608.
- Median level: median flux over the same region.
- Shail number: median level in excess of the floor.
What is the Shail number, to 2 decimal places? 0.33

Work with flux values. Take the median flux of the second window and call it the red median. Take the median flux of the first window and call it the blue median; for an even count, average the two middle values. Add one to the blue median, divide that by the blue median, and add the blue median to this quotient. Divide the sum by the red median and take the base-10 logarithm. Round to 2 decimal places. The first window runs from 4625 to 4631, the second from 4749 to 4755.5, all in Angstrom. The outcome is 0.05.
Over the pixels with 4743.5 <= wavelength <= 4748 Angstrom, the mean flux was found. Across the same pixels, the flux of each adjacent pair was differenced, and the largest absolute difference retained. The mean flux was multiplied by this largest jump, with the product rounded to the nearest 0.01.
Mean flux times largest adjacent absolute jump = 1.89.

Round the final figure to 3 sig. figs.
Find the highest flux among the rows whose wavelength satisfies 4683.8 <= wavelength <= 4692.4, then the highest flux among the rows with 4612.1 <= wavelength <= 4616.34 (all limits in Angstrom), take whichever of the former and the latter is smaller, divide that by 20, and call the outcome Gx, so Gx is 0.350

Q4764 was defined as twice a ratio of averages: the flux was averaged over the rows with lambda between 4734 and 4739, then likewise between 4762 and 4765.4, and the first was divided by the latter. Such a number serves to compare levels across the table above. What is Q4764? 1.96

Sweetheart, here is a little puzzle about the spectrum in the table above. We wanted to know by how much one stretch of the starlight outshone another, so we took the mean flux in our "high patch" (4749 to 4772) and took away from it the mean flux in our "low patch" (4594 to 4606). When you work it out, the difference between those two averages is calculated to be 0.5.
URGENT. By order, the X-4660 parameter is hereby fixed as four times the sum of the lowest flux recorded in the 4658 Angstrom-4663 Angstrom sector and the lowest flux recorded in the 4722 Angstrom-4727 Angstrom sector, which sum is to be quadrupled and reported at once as 54.5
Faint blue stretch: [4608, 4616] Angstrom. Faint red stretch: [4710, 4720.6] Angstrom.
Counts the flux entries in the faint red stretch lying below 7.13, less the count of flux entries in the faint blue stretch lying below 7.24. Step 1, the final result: 3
